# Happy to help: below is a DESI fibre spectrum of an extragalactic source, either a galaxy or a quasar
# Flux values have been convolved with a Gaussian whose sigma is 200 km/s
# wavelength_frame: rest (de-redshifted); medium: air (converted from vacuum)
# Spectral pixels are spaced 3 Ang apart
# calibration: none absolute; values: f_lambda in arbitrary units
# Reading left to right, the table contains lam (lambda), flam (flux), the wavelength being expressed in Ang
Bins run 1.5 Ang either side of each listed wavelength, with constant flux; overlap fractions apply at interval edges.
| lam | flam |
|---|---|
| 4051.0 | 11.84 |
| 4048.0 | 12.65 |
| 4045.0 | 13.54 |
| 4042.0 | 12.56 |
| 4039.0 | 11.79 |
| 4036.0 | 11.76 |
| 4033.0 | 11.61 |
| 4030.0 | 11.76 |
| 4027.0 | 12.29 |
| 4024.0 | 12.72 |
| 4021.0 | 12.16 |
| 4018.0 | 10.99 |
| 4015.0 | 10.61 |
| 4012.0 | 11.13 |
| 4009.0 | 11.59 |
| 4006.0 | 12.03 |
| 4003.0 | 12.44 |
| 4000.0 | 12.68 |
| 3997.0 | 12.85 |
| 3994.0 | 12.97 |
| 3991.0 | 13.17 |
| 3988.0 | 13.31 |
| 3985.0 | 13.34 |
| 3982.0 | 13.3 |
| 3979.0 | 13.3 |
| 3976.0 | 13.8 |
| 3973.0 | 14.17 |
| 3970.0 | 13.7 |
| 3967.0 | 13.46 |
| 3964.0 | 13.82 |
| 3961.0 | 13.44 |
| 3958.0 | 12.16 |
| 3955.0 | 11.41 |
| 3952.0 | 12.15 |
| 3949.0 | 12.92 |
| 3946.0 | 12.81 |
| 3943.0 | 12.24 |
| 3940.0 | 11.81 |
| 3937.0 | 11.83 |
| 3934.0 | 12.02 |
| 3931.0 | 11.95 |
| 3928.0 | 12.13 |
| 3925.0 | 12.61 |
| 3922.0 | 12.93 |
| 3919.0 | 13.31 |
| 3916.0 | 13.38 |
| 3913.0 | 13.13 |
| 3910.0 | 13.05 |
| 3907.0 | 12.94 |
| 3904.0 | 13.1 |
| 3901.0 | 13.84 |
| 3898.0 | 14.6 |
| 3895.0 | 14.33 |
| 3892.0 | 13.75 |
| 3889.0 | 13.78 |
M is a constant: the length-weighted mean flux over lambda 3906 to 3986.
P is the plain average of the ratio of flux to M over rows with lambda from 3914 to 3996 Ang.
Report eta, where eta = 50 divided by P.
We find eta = 49.9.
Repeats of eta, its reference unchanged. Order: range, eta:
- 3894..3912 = 47.1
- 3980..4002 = 49.1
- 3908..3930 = 49.7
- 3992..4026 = 53.5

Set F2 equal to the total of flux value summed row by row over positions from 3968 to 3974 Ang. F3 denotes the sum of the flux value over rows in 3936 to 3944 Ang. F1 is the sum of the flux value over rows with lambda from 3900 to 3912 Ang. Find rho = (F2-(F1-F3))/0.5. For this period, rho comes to 22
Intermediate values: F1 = 53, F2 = 28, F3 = 36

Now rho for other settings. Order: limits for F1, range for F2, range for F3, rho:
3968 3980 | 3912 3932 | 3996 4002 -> 120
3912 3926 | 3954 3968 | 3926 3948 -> 167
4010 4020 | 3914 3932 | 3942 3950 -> 163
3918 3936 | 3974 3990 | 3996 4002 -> 35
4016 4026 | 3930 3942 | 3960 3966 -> 78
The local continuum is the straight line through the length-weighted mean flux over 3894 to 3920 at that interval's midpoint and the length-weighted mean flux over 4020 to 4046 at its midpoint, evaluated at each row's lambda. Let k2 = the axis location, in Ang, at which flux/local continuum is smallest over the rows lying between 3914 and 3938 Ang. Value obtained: 3937.0 Ang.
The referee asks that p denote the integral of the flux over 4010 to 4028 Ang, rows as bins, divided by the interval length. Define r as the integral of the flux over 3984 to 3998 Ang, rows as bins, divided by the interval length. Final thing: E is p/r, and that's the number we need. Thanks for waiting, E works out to 0.89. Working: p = 11.6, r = 13.1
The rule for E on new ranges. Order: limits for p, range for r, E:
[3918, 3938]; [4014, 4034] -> 1.05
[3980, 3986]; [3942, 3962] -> 1.07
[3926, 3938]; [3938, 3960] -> 0.98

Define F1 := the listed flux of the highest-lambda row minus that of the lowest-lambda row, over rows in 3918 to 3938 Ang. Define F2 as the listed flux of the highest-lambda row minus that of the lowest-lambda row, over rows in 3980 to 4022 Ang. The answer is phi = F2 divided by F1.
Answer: 0.8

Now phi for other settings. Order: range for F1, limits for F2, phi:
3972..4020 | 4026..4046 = -0.4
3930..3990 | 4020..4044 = 0.3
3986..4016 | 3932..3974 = -0.8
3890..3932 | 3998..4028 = 0.2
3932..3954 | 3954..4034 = 1.5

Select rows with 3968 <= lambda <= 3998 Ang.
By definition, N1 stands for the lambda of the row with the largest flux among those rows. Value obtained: 3973.0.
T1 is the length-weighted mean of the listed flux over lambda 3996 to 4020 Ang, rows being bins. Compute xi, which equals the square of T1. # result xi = 139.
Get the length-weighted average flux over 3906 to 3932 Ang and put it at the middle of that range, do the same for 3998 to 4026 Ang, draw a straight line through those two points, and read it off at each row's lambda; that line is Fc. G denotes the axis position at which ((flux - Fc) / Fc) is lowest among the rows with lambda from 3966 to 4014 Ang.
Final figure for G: 4012.0 Ang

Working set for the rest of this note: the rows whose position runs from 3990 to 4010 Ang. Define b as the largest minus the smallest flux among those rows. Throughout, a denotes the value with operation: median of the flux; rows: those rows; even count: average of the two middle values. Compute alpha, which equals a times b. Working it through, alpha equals 20.0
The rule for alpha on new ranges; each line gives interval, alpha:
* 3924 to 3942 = 9.6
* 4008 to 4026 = 24.0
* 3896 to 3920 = 21.9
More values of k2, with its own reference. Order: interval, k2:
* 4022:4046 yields 4033.0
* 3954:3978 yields 3955.0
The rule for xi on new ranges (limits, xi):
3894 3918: 183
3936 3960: 149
